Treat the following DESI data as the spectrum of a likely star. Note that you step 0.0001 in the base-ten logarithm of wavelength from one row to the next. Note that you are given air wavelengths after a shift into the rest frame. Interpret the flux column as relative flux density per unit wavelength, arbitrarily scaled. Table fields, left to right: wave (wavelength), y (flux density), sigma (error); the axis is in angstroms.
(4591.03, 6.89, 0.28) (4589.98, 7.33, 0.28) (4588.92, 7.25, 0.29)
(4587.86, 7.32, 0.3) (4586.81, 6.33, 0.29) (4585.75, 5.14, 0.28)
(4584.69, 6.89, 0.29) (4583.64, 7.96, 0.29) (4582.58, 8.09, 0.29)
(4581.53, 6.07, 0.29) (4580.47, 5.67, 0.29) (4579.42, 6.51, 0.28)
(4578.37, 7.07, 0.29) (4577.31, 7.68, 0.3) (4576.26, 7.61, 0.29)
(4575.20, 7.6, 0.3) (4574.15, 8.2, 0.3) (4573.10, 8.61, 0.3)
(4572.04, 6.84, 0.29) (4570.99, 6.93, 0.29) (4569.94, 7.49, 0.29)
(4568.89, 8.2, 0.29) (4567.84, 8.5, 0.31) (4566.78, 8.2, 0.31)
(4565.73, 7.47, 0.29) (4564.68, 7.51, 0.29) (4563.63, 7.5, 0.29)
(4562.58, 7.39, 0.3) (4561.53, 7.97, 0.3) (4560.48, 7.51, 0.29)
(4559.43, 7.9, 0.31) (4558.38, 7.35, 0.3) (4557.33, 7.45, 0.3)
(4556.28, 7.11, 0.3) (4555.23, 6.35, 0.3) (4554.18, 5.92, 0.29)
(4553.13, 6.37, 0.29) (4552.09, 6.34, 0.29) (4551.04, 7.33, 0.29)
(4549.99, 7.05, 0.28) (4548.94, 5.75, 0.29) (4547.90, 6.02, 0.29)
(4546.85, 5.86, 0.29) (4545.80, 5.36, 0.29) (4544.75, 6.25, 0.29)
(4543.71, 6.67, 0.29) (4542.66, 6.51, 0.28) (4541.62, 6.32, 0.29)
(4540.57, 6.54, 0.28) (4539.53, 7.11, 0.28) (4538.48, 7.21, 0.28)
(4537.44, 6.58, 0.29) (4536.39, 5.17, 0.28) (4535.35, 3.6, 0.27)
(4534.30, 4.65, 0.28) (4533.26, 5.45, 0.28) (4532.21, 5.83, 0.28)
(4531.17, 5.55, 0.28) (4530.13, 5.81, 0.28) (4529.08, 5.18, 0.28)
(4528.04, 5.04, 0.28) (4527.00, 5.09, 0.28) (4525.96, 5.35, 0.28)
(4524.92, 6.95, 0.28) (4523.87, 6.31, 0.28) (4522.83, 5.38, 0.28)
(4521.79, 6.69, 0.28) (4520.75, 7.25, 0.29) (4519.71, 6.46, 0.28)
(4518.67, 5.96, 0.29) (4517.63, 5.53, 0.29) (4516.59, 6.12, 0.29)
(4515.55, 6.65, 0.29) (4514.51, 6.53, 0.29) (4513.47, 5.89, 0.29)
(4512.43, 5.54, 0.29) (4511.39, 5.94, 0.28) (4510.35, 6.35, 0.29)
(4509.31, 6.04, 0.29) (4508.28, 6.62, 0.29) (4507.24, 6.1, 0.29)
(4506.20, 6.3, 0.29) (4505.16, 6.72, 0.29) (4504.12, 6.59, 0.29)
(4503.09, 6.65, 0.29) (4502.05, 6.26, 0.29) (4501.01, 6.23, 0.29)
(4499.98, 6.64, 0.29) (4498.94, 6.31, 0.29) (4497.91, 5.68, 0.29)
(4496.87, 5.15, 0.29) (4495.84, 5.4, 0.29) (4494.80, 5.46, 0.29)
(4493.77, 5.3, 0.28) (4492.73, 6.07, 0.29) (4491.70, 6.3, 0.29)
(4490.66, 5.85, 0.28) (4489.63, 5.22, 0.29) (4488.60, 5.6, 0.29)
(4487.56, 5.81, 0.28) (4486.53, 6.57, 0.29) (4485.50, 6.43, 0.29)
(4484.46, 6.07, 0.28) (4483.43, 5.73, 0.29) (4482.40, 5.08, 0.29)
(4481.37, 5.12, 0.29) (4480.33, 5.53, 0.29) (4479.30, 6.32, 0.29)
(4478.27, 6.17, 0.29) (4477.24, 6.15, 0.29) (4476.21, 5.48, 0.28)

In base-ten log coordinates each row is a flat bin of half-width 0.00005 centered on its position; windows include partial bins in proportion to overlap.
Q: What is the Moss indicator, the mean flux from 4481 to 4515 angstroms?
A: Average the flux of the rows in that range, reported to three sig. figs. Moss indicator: 5.99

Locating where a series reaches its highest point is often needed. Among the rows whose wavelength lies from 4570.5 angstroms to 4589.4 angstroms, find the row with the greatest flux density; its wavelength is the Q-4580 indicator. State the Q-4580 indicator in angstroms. 4573.10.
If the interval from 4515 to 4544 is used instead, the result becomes 4520.75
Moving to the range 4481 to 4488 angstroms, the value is 4486.53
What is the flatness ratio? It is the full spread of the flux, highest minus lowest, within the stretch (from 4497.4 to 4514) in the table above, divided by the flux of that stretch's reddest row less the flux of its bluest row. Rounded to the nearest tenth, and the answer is 5.6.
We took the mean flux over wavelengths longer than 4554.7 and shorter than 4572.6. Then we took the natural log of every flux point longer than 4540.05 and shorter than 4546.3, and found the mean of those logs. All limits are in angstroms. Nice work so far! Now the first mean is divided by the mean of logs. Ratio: 4.1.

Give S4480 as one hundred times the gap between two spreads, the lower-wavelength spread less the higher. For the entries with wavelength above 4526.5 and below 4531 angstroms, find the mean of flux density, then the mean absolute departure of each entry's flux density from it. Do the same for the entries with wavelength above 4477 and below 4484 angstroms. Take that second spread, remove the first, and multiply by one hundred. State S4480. 15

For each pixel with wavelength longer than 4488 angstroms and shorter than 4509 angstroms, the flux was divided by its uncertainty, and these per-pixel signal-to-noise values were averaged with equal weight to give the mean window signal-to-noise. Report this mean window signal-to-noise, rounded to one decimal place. 20.8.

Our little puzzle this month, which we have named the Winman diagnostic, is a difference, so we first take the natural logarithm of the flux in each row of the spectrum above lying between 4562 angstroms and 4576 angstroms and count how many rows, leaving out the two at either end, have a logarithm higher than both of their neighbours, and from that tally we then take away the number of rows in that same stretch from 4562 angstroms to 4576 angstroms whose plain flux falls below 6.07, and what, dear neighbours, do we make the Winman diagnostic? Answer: 3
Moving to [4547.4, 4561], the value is 1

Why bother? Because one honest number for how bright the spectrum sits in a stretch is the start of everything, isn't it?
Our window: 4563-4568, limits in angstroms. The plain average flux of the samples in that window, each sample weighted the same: 7.8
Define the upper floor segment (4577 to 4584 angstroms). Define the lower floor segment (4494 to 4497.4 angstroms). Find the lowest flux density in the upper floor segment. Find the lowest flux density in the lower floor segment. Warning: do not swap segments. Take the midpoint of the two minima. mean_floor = 5.41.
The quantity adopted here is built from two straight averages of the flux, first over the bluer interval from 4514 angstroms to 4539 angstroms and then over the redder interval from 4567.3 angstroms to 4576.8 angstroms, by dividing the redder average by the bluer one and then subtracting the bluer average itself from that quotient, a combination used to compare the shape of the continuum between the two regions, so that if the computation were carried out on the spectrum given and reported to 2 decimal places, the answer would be -4.52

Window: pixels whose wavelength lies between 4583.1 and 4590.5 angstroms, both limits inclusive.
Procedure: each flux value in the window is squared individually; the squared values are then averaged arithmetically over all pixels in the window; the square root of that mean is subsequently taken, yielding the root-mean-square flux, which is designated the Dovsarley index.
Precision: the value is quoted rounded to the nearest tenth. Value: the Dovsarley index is 6.9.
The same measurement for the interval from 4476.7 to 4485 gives 5.8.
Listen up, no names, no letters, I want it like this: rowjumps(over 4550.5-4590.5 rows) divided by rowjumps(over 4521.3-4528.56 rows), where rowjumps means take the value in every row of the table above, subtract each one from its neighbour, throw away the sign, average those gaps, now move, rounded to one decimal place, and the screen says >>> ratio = 0.7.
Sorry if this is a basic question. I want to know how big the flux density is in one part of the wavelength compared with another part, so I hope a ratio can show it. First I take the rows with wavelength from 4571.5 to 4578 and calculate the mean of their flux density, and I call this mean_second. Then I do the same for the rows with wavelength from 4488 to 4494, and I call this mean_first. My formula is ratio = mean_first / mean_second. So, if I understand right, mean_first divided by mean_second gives 0.74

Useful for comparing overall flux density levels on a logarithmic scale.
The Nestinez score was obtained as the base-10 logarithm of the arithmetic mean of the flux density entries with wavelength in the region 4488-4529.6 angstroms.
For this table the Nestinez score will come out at 0.78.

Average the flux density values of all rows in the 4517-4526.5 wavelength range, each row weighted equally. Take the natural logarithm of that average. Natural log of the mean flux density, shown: 1.83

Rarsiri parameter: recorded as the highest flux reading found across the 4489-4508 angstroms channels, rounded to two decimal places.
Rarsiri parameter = 6.72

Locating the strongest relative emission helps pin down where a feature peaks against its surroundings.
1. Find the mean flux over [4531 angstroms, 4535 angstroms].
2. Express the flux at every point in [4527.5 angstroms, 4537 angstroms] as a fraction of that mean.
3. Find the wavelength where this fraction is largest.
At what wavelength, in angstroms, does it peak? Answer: 4532.21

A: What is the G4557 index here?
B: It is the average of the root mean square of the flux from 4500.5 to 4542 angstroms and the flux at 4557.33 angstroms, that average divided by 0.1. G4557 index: 68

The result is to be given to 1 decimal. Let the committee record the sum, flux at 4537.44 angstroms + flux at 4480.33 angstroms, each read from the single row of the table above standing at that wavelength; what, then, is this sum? 12.1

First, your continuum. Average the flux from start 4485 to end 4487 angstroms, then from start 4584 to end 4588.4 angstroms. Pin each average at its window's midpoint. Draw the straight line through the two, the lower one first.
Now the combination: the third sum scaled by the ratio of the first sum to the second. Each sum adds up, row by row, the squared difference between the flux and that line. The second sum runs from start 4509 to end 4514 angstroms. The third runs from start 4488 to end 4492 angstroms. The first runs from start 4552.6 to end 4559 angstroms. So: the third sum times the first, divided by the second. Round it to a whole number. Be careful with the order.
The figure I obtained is 4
